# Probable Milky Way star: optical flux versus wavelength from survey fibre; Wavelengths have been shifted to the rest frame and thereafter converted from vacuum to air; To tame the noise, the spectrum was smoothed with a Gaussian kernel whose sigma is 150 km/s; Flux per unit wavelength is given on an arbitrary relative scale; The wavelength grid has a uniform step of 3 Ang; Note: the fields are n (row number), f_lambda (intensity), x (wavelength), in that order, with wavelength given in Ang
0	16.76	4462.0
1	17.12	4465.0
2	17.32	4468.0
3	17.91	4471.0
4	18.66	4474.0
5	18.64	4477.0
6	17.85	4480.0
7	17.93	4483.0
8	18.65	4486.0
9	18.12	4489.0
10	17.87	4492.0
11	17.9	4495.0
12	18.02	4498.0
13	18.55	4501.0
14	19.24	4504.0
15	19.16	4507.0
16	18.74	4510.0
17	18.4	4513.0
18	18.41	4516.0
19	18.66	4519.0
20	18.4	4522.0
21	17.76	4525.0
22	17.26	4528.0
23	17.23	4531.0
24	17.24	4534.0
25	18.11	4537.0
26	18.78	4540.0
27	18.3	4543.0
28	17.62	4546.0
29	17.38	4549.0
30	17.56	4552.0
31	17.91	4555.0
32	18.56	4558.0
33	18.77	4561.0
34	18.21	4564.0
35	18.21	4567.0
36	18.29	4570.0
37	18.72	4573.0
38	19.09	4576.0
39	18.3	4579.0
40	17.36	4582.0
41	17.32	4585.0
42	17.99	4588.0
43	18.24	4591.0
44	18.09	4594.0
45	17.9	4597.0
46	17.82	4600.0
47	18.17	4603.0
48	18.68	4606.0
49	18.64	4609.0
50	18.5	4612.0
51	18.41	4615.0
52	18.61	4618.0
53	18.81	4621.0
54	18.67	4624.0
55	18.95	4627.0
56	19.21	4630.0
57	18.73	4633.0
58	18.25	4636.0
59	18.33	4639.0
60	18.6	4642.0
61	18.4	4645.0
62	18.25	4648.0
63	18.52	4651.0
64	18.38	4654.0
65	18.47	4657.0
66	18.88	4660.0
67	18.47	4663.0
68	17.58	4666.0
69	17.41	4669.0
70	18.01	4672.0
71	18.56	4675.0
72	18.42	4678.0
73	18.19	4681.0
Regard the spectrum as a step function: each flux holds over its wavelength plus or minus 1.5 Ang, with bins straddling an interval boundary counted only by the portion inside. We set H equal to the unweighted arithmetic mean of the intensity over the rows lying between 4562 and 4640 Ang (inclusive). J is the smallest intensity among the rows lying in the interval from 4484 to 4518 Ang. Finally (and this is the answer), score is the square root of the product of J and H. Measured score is 18.12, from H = 18.37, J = 17.87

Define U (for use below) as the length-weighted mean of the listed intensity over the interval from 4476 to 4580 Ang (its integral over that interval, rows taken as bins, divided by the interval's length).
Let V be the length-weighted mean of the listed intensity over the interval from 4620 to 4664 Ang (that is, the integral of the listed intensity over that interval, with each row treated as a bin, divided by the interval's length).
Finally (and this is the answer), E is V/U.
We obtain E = 1.020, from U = 18.2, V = 18.6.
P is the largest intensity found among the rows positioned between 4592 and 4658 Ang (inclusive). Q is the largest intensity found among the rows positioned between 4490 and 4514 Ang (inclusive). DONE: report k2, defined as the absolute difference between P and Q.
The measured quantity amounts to 0.03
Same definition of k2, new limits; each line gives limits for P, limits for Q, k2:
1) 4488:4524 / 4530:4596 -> 0.15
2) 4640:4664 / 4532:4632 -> 0.33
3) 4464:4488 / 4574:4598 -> 0.43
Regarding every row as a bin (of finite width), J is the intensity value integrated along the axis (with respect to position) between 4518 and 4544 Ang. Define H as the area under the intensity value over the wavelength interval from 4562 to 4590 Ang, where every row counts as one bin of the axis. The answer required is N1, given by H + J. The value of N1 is 976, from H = 509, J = 467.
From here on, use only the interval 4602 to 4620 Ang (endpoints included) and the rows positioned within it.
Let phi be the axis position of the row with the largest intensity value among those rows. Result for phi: 4606.0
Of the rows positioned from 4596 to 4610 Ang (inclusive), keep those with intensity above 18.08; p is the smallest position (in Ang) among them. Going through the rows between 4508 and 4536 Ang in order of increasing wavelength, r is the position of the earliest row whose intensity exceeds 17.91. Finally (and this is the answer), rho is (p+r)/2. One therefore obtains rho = 4556.5 Ang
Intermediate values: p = 4603.0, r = 4510.0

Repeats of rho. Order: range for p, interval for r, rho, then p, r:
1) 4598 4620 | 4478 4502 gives 4543.0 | 4603.0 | 4483.0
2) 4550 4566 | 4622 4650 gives 4591.0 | 4558.0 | 4624.0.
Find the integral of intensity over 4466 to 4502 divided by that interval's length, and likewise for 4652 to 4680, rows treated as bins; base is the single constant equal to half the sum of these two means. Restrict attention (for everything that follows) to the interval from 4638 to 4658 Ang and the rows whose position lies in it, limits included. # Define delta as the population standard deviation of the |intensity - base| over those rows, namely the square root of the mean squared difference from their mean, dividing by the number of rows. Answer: 0.11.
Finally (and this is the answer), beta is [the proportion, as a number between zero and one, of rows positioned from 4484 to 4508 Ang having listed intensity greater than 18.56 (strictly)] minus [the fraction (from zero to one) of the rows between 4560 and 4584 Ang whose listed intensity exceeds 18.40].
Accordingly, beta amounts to 0.00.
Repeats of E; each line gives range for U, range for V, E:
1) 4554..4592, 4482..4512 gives 1.011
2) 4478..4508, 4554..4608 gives 0.994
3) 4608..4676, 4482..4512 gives 0.998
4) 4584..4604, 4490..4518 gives 1.030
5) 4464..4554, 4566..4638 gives 1.015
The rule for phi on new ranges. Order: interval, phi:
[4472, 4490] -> 4474.0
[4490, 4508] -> 4504.0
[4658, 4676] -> 4660.0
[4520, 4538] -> 4522.0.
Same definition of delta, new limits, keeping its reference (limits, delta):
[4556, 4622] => 0.27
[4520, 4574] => 0.31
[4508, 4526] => 0.14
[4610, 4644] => 0.27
